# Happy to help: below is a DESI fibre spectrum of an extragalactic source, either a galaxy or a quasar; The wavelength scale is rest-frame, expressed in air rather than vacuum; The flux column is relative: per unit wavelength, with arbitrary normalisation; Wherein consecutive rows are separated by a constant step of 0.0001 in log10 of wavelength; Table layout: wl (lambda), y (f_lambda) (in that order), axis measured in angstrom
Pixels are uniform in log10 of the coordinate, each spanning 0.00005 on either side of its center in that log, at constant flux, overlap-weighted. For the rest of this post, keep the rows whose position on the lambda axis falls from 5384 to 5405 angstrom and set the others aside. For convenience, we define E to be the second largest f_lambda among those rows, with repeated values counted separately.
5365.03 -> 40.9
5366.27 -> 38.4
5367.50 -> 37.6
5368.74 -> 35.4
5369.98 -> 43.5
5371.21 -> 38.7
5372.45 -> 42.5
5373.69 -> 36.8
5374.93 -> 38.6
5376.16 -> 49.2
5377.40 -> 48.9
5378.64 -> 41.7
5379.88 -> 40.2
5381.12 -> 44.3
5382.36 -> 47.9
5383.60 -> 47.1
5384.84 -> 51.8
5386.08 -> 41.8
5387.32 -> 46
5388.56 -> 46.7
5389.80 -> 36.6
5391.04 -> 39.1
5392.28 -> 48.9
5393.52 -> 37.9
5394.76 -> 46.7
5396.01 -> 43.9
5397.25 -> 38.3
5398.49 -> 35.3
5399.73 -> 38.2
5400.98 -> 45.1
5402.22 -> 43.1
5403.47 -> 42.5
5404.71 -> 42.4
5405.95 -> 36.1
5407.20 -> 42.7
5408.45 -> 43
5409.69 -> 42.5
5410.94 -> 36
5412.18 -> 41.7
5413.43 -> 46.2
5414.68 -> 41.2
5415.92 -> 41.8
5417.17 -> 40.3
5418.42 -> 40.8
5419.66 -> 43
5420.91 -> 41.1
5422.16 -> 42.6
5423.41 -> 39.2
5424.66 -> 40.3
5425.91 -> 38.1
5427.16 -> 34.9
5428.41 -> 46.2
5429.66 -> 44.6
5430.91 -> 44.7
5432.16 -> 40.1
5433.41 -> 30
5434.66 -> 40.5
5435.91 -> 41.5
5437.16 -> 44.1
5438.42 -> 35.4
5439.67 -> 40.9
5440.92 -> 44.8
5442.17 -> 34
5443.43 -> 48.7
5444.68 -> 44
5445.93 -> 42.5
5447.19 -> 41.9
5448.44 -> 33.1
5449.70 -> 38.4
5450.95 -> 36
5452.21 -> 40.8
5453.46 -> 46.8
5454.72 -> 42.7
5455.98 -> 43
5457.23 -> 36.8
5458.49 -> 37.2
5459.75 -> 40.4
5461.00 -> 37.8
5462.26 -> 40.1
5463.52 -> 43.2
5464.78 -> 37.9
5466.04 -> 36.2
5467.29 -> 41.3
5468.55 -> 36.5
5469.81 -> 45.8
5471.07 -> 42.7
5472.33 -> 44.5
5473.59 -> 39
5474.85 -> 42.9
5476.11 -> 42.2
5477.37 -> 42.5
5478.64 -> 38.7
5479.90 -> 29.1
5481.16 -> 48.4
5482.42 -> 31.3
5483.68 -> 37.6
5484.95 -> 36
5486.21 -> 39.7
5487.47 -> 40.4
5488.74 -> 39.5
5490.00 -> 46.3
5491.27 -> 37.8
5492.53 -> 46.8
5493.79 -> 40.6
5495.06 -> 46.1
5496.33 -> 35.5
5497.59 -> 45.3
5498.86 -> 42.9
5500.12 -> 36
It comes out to 48.9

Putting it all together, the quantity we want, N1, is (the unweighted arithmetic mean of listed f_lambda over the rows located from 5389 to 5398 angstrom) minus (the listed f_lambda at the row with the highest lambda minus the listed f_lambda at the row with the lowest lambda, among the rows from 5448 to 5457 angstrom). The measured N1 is 32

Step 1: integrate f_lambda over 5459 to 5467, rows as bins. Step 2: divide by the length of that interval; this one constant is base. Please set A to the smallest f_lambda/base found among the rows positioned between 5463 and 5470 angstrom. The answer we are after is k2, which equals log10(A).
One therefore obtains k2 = -0.036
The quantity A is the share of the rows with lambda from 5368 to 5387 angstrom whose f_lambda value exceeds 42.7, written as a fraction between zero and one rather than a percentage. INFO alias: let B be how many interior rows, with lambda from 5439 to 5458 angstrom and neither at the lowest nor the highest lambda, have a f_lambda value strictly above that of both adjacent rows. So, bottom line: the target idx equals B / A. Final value 11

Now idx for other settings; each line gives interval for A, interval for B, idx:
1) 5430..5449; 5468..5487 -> 18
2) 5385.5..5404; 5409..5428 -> 11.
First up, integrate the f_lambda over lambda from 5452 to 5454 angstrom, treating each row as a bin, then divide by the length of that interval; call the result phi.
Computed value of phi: 44.4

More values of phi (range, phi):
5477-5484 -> 37.8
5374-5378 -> 44.9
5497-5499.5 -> 44.1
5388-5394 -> 41.9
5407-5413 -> 41.2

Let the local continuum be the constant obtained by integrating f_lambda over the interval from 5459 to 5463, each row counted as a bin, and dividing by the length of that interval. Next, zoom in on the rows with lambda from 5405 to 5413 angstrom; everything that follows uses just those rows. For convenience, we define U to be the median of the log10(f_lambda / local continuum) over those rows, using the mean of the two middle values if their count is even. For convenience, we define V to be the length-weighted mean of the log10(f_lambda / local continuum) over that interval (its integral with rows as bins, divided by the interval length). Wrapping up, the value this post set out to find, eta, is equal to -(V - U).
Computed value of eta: 0.0175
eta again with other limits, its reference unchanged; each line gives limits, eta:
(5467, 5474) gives 0.0041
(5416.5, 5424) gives -0.0022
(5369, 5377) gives -0.0074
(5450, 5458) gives 0.0112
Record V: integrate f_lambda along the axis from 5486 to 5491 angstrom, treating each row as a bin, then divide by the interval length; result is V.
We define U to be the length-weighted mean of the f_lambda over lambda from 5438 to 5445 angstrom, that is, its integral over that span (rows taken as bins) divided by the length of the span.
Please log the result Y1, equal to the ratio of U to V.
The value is 1.00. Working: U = 41.4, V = 41.3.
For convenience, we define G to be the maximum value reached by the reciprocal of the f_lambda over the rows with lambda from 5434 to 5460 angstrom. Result 0.030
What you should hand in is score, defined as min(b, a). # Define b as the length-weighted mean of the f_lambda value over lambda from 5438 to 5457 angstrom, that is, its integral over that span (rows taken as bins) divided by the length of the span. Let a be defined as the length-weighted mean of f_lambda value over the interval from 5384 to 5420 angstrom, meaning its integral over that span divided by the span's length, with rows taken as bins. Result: 40.85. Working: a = 42.1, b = 40.9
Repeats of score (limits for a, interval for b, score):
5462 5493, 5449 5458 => 40.22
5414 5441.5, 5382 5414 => 40.74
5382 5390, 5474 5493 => 39.87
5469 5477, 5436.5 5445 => 41.61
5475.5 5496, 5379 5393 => 40.10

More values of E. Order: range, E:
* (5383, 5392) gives 47.1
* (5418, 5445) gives 46.2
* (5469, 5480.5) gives 44.5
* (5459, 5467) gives 40.4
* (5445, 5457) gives 43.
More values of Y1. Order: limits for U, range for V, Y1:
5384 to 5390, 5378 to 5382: 1.07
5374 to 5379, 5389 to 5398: 1.06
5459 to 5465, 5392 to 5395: 0.91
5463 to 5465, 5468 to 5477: 0.97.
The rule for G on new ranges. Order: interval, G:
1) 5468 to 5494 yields 0.034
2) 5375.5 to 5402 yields 0.028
